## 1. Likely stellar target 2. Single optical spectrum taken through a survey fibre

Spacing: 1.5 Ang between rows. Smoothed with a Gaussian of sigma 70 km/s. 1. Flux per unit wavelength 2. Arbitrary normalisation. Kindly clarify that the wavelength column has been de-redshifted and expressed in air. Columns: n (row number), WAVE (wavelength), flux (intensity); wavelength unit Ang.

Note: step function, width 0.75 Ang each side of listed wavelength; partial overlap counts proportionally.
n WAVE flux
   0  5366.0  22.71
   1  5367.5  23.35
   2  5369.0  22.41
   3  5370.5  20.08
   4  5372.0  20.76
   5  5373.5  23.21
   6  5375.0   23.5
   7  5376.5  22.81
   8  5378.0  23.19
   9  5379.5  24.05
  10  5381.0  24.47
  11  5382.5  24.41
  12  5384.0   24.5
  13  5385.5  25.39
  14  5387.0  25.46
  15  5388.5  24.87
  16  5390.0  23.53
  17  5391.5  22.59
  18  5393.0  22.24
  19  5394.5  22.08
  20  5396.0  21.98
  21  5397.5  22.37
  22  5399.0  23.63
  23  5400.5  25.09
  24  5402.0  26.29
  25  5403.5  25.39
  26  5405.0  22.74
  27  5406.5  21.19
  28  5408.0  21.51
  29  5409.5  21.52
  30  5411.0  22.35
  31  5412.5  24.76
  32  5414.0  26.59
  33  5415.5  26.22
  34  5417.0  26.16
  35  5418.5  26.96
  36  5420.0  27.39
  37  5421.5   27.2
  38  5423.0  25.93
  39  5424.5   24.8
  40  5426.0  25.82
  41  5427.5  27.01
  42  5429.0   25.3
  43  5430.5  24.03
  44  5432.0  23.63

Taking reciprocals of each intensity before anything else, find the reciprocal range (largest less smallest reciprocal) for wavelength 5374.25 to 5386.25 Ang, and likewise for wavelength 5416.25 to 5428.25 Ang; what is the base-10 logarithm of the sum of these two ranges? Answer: -2.08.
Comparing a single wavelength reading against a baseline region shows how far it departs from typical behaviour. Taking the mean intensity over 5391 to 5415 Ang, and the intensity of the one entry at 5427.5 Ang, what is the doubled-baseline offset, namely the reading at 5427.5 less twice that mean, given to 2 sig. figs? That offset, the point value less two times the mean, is -20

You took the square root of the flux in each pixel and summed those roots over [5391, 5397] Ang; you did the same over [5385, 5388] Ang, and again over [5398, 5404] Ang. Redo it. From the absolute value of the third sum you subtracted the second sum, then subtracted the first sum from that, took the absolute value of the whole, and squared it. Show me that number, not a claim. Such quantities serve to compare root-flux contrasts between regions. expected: 79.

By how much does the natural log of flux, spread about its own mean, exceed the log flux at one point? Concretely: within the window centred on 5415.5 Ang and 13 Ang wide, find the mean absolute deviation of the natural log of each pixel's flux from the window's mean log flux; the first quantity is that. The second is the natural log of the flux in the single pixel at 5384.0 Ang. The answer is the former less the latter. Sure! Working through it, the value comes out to -3.13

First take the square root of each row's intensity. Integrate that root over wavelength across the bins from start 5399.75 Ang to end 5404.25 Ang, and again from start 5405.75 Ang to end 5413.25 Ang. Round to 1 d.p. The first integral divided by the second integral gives 0.6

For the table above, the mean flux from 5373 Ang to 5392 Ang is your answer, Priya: 24.0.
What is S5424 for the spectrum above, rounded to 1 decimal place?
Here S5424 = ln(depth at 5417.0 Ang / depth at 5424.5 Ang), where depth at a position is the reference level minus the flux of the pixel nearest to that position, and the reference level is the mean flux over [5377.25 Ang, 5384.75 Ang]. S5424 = 1.1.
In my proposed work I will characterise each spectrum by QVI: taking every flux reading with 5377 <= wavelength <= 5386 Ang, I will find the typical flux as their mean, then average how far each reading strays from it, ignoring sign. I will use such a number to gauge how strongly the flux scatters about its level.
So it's 0.5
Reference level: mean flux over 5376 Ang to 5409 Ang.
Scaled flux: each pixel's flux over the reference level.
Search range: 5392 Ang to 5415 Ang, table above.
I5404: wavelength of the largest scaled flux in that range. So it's 5414.0 Ang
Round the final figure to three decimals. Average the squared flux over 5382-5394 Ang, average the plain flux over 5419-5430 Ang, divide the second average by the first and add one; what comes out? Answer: 1.045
